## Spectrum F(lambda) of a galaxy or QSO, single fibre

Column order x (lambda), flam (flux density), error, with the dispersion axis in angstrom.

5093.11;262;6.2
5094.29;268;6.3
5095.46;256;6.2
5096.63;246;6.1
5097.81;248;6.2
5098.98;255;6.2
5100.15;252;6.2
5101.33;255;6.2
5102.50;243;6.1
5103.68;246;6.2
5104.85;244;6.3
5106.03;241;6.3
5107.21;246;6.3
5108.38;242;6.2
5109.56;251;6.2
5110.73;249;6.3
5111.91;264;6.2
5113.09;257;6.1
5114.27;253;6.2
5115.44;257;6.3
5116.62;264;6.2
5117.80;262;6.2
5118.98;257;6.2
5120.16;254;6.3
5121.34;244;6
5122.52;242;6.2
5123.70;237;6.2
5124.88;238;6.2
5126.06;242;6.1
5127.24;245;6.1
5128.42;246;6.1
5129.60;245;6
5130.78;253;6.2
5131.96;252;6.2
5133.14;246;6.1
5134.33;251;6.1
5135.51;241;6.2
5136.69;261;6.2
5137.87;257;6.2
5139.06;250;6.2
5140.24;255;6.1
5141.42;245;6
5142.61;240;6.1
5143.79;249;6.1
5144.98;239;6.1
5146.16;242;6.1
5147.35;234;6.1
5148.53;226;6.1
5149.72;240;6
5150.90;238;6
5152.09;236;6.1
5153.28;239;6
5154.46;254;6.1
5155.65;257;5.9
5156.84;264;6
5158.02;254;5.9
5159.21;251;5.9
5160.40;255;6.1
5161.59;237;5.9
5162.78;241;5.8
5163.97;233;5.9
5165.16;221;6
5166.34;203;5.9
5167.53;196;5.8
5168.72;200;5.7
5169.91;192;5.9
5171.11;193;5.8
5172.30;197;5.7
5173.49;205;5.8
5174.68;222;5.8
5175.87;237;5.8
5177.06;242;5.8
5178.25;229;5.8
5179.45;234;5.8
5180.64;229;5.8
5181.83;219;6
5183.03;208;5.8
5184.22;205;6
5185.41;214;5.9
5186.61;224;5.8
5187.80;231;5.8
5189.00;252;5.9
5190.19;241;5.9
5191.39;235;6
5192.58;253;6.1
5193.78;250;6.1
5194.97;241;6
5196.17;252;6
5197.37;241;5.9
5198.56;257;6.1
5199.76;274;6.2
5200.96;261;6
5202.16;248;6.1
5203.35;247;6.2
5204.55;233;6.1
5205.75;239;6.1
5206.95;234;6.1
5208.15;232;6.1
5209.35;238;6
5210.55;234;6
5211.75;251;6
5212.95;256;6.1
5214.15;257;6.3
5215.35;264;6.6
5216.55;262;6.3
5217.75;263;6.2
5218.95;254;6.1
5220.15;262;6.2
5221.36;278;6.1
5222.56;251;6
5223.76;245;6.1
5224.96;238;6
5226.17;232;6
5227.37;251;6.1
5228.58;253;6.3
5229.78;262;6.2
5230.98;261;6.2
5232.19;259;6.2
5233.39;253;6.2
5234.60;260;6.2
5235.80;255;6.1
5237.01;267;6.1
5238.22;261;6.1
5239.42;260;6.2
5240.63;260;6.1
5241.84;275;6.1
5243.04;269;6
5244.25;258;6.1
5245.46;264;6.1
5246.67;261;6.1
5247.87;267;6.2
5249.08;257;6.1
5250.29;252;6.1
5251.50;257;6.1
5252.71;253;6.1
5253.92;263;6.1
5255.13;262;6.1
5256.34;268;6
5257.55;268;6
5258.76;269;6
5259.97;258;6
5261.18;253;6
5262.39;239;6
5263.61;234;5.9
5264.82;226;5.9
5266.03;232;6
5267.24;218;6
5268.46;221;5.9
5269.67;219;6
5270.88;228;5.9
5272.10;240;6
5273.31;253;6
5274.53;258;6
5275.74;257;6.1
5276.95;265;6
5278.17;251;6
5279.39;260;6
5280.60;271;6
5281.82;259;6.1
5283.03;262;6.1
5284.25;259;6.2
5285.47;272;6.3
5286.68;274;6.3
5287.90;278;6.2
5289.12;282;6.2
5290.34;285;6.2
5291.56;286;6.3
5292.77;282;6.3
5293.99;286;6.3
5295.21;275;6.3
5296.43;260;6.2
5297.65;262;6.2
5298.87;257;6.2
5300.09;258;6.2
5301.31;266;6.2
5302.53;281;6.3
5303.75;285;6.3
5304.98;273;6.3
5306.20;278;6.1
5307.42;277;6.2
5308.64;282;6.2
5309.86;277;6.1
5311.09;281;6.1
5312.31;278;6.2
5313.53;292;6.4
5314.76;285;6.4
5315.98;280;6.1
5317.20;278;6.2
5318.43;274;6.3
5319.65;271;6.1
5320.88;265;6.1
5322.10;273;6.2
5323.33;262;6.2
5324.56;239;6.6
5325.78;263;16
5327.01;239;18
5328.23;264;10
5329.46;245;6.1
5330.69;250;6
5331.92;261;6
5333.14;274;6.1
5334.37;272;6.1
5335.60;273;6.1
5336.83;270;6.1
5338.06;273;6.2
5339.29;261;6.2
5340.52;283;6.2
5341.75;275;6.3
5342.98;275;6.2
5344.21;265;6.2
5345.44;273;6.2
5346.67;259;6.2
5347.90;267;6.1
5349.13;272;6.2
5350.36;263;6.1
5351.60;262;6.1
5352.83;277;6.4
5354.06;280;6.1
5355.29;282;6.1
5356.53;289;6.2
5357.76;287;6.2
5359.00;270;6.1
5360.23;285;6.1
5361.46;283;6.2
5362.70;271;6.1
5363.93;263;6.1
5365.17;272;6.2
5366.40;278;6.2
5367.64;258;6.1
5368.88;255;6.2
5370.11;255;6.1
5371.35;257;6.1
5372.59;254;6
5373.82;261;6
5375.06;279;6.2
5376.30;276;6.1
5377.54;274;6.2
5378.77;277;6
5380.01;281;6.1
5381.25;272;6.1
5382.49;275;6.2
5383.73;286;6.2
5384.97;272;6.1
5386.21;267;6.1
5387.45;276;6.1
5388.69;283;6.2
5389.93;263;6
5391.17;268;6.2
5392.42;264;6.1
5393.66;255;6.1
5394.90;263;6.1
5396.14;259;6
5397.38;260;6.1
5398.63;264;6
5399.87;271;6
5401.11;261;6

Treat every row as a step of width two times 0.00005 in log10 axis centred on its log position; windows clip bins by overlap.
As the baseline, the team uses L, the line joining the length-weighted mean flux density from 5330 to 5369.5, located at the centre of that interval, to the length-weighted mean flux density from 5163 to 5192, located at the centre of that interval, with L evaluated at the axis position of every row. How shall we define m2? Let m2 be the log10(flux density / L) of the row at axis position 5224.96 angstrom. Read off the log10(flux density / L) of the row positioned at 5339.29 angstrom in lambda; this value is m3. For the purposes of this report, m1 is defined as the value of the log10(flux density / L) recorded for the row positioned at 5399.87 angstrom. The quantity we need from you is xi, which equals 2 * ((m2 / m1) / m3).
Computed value 57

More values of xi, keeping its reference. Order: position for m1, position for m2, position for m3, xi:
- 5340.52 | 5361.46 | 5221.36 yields 15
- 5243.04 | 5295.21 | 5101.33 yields 12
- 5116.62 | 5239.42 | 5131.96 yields 7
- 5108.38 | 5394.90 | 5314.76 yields -21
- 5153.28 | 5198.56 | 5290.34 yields 43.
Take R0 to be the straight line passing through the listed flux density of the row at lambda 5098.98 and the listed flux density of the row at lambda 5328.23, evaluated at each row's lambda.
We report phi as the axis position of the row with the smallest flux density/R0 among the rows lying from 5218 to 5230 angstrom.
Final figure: 5226.17 angstrom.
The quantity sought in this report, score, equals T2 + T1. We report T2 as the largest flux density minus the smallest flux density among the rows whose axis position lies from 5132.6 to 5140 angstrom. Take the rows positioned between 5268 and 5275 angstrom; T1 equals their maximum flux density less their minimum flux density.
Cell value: 59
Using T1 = 39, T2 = 20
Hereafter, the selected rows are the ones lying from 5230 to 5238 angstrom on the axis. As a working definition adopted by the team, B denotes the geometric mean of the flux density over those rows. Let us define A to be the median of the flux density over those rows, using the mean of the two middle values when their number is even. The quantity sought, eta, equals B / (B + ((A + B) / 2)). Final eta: 0.500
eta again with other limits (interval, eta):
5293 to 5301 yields 0.502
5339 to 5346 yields 0.499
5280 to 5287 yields 0.500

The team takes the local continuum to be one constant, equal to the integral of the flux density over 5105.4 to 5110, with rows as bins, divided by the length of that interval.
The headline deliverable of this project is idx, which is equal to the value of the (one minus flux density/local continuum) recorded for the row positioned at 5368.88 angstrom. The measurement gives -0.04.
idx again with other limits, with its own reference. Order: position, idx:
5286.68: -0.12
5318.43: -0.12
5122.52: 0.01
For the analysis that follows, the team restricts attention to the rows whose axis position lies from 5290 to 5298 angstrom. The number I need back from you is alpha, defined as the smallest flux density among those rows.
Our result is 260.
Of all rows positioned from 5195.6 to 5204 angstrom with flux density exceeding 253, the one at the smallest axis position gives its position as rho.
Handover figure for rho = 5198.56 angstrom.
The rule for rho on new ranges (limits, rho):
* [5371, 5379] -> 5371.35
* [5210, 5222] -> 5212.95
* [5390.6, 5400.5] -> 5391.17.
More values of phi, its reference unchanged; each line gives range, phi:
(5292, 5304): 5298.87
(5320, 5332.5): 5327.01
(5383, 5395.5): 5393.66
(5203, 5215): 5208.15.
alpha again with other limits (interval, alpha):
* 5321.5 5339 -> 239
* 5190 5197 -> 235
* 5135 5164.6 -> 226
